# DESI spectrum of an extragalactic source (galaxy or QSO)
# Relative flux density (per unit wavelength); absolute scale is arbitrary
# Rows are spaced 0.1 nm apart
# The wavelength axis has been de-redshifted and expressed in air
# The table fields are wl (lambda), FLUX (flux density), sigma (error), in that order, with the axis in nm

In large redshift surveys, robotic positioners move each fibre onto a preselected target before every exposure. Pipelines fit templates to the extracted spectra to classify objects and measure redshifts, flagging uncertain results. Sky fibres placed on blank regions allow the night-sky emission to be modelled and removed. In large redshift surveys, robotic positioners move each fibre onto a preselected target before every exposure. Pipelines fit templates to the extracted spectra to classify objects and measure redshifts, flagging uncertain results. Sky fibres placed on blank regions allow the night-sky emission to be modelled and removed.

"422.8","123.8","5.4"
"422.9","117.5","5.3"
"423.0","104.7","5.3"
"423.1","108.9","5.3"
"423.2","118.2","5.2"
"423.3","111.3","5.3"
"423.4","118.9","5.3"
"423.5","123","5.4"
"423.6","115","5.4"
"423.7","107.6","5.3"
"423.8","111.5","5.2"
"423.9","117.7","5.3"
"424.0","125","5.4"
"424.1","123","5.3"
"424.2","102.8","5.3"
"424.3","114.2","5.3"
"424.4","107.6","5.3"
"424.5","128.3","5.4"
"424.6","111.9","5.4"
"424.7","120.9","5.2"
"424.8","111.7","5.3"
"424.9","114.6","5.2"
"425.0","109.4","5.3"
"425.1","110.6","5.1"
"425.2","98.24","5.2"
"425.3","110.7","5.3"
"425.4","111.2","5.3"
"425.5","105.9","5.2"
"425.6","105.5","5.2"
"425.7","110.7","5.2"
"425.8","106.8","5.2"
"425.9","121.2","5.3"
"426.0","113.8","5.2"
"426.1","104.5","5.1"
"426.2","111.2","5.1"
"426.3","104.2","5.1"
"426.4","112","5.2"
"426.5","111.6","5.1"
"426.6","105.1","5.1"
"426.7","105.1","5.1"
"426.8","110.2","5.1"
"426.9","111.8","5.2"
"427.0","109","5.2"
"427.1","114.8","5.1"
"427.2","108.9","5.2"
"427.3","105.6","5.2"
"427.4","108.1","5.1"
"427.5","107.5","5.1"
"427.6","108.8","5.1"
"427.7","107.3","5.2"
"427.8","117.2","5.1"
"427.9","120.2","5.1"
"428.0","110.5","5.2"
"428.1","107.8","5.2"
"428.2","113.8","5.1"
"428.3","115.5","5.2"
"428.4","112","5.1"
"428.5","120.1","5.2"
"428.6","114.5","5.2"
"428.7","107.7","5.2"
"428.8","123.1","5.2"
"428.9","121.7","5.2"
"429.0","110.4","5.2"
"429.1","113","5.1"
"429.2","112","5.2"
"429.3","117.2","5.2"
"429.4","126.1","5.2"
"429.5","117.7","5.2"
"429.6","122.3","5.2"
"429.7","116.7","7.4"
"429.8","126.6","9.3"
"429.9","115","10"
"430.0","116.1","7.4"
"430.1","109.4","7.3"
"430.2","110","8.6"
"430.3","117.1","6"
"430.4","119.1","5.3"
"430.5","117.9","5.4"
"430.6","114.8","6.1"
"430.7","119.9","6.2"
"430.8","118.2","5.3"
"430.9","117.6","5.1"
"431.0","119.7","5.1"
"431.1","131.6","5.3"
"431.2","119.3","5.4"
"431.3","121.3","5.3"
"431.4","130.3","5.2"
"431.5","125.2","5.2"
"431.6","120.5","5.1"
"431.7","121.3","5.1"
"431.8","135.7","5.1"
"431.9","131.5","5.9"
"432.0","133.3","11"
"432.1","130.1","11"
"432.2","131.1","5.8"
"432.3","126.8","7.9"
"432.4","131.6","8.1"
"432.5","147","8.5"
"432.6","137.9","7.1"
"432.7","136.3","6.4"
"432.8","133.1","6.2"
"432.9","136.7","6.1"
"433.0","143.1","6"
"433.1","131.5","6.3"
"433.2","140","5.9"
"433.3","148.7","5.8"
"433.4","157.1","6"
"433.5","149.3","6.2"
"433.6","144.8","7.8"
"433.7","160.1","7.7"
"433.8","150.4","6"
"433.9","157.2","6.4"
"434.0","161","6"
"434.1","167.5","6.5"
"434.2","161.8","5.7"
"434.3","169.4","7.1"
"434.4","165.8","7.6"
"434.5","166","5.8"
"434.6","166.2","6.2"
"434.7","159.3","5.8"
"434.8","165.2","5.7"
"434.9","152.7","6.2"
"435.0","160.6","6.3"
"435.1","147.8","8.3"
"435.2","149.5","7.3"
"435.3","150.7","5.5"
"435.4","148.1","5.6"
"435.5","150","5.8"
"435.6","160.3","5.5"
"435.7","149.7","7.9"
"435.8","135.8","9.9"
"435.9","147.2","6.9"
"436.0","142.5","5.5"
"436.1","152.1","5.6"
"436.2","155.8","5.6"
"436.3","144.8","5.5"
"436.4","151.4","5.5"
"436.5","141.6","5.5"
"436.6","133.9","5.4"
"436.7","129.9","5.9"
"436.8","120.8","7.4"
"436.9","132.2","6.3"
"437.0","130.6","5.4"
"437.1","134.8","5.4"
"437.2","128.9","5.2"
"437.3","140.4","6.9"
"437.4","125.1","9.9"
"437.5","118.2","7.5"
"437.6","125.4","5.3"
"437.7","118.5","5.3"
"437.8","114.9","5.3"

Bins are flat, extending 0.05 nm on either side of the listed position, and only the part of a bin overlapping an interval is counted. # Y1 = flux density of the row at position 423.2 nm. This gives 118.2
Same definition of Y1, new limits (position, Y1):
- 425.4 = 111.2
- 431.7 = 121.3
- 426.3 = 104.2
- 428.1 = 107.8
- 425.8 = 106.8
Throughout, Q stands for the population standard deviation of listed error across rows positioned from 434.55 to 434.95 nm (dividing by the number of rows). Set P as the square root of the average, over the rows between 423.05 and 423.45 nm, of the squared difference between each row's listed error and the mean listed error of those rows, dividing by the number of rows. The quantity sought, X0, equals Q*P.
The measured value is 0.01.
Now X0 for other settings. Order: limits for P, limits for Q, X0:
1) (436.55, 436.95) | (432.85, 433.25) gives 0.11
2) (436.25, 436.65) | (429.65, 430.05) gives 0.05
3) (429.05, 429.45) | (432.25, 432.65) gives 0.02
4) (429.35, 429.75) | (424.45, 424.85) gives 0.08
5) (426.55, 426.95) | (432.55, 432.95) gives 0.02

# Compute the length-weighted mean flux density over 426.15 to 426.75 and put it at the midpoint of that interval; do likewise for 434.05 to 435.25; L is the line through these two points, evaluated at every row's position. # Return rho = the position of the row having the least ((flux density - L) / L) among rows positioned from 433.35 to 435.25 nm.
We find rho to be 435.1 nm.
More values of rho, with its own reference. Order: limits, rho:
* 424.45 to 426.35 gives 426.3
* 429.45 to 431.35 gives 430.1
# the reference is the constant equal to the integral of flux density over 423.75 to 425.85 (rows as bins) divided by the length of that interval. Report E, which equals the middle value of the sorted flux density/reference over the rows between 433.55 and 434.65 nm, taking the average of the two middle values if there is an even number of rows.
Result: 1.44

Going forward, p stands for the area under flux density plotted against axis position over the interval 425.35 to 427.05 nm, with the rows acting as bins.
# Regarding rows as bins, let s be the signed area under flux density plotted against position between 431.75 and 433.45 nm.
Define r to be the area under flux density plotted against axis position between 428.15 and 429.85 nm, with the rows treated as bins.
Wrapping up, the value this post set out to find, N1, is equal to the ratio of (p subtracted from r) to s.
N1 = 0.1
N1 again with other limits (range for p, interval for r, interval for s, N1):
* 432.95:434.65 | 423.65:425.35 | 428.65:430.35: -0.4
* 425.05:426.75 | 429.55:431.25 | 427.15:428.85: 0.1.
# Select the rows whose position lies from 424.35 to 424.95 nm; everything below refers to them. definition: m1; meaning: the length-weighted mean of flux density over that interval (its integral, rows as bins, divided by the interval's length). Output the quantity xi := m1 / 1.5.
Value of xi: 77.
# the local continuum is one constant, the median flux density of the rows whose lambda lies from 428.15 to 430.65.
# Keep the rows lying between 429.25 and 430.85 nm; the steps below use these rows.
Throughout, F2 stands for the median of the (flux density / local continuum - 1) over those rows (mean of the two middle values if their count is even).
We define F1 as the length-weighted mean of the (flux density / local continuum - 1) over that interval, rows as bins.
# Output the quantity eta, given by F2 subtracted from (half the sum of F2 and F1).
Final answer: 0.0013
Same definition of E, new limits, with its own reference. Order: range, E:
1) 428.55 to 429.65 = 1.04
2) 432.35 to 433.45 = 1.23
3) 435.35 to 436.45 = 1.33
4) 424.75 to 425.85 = 0.98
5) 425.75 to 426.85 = 0.98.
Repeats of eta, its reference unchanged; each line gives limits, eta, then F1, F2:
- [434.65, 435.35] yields 0.0104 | 0.336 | 0.32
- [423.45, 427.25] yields 0.0025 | -0.037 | -0.04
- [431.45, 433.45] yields 0.0074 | 0.162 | 0.15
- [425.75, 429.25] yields 0.0018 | -0.039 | -0.04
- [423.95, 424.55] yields -0.0077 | 0.006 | 0.02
